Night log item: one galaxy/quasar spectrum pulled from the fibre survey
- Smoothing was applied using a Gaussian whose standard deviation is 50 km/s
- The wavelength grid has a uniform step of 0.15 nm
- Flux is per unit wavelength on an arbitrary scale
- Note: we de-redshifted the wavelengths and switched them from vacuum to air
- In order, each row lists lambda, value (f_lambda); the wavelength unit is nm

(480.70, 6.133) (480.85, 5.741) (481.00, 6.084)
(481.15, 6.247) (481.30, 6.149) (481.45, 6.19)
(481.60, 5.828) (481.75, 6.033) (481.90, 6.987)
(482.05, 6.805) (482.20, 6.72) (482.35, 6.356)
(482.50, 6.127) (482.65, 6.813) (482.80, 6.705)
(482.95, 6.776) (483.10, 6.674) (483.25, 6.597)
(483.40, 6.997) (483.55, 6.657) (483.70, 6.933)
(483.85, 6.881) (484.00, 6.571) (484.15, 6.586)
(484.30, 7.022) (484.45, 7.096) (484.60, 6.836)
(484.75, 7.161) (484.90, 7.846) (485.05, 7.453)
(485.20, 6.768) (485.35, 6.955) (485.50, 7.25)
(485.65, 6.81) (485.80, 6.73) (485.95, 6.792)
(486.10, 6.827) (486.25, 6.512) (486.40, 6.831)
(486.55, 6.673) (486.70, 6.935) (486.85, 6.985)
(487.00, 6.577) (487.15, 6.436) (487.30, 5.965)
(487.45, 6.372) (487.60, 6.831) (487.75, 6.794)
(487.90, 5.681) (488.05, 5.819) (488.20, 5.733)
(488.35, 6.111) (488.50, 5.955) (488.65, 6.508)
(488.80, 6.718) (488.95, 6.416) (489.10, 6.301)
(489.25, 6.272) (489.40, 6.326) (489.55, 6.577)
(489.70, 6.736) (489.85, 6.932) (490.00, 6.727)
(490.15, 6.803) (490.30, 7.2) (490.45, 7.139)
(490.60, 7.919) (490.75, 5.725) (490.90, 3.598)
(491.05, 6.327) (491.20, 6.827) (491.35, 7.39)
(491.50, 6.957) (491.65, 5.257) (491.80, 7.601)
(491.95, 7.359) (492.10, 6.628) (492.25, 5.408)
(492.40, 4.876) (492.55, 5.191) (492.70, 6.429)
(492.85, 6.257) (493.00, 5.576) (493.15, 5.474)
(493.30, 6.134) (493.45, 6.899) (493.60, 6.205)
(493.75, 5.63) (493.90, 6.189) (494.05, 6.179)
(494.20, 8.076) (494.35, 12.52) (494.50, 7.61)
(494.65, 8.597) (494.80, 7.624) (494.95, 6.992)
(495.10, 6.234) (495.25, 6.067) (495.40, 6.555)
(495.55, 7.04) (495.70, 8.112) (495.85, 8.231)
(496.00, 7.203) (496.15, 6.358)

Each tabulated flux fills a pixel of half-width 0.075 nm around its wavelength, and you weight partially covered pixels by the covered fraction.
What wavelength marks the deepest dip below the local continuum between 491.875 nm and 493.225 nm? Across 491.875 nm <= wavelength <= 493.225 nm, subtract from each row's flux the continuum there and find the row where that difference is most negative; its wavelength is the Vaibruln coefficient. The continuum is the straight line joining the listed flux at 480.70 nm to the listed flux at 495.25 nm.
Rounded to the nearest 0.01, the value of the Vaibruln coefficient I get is 492.40 nm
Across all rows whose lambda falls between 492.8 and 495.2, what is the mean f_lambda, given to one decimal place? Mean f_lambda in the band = 7.0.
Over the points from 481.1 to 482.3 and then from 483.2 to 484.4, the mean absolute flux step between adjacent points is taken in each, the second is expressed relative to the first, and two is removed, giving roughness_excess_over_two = -1.1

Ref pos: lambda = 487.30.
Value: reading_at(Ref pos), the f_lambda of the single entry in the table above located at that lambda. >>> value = 5.965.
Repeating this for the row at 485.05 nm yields 7.453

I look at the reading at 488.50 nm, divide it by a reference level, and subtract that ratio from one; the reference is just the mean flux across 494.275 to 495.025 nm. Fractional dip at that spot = 0.31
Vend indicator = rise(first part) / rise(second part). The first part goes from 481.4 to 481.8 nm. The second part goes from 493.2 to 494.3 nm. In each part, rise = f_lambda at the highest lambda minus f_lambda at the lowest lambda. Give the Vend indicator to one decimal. -0.1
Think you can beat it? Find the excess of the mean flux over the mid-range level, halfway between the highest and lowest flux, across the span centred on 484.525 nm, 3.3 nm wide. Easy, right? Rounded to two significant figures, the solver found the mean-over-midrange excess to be -0.29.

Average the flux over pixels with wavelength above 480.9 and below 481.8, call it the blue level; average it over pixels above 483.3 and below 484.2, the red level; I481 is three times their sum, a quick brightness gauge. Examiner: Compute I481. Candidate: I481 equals 38.6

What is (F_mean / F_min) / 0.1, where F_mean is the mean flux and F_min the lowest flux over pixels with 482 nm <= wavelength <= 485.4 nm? 11.2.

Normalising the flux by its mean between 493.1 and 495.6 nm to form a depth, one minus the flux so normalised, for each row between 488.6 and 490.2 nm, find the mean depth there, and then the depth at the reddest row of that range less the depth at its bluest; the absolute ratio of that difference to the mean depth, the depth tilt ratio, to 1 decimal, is 0.6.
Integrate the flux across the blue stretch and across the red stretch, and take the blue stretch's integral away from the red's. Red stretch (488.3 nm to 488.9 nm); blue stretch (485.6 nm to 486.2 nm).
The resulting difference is -0.3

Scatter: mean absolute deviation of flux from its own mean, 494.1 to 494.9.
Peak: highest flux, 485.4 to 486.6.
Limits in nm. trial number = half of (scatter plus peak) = 4.4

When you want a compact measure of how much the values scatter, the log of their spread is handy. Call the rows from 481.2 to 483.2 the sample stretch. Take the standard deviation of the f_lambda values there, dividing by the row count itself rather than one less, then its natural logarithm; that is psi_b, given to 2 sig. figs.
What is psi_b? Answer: -1.0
